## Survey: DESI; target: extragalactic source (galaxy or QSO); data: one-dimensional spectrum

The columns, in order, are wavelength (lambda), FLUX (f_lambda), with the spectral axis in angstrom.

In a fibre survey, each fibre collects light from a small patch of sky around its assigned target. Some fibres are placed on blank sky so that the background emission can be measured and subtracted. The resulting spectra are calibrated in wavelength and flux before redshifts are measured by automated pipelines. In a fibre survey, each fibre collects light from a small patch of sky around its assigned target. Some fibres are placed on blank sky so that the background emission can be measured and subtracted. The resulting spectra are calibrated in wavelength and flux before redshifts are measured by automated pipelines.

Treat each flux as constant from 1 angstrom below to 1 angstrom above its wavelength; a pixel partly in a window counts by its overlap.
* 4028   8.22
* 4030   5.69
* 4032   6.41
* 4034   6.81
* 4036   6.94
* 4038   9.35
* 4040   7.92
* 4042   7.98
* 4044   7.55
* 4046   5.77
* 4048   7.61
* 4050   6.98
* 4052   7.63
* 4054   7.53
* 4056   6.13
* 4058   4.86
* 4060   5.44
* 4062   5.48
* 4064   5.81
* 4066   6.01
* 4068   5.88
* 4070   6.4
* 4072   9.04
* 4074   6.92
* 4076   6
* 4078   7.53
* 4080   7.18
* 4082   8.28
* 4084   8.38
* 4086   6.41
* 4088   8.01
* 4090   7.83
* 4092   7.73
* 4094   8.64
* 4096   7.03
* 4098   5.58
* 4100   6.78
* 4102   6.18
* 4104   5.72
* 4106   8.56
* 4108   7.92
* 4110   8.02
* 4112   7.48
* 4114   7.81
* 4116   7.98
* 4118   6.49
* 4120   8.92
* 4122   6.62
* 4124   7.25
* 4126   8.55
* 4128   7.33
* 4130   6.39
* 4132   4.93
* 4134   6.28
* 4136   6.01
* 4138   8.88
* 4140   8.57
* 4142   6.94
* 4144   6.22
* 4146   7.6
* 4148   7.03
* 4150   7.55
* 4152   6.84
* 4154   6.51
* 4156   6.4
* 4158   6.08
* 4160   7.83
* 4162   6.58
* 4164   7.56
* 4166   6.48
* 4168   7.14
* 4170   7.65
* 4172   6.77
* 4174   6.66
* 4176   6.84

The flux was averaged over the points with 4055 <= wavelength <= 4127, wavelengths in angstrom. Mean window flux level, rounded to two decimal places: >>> 7.08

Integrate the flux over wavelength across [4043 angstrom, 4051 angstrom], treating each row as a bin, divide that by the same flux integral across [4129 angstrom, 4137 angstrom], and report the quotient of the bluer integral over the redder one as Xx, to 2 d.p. 1.18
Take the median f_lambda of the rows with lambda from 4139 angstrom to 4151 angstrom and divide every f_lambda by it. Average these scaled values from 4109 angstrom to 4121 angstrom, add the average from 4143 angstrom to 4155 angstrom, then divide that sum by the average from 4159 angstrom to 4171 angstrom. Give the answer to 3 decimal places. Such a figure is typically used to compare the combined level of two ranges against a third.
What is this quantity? 2.046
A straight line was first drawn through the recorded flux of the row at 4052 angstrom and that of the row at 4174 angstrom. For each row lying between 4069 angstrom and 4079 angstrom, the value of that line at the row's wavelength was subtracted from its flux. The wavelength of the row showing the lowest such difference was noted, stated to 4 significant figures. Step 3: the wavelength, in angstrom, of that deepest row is 4076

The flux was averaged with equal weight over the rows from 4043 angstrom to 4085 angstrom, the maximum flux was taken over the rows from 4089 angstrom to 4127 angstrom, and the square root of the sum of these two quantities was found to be 3.96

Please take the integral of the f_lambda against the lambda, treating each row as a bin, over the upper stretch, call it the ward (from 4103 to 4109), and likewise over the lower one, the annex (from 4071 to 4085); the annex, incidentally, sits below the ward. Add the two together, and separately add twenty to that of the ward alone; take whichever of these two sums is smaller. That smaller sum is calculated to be 64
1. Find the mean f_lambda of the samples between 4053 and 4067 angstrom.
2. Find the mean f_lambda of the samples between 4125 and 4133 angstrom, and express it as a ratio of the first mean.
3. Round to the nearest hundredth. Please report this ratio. 1.15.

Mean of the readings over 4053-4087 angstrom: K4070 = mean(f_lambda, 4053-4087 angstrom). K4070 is 6.7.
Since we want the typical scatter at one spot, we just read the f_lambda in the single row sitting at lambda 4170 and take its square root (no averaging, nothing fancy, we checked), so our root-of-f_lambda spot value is 2.77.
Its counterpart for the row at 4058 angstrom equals 2.20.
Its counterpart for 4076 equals 2.45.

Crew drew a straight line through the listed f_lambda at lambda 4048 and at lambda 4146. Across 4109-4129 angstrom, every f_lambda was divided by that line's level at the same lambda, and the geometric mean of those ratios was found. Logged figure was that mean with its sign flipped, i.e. -1.00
